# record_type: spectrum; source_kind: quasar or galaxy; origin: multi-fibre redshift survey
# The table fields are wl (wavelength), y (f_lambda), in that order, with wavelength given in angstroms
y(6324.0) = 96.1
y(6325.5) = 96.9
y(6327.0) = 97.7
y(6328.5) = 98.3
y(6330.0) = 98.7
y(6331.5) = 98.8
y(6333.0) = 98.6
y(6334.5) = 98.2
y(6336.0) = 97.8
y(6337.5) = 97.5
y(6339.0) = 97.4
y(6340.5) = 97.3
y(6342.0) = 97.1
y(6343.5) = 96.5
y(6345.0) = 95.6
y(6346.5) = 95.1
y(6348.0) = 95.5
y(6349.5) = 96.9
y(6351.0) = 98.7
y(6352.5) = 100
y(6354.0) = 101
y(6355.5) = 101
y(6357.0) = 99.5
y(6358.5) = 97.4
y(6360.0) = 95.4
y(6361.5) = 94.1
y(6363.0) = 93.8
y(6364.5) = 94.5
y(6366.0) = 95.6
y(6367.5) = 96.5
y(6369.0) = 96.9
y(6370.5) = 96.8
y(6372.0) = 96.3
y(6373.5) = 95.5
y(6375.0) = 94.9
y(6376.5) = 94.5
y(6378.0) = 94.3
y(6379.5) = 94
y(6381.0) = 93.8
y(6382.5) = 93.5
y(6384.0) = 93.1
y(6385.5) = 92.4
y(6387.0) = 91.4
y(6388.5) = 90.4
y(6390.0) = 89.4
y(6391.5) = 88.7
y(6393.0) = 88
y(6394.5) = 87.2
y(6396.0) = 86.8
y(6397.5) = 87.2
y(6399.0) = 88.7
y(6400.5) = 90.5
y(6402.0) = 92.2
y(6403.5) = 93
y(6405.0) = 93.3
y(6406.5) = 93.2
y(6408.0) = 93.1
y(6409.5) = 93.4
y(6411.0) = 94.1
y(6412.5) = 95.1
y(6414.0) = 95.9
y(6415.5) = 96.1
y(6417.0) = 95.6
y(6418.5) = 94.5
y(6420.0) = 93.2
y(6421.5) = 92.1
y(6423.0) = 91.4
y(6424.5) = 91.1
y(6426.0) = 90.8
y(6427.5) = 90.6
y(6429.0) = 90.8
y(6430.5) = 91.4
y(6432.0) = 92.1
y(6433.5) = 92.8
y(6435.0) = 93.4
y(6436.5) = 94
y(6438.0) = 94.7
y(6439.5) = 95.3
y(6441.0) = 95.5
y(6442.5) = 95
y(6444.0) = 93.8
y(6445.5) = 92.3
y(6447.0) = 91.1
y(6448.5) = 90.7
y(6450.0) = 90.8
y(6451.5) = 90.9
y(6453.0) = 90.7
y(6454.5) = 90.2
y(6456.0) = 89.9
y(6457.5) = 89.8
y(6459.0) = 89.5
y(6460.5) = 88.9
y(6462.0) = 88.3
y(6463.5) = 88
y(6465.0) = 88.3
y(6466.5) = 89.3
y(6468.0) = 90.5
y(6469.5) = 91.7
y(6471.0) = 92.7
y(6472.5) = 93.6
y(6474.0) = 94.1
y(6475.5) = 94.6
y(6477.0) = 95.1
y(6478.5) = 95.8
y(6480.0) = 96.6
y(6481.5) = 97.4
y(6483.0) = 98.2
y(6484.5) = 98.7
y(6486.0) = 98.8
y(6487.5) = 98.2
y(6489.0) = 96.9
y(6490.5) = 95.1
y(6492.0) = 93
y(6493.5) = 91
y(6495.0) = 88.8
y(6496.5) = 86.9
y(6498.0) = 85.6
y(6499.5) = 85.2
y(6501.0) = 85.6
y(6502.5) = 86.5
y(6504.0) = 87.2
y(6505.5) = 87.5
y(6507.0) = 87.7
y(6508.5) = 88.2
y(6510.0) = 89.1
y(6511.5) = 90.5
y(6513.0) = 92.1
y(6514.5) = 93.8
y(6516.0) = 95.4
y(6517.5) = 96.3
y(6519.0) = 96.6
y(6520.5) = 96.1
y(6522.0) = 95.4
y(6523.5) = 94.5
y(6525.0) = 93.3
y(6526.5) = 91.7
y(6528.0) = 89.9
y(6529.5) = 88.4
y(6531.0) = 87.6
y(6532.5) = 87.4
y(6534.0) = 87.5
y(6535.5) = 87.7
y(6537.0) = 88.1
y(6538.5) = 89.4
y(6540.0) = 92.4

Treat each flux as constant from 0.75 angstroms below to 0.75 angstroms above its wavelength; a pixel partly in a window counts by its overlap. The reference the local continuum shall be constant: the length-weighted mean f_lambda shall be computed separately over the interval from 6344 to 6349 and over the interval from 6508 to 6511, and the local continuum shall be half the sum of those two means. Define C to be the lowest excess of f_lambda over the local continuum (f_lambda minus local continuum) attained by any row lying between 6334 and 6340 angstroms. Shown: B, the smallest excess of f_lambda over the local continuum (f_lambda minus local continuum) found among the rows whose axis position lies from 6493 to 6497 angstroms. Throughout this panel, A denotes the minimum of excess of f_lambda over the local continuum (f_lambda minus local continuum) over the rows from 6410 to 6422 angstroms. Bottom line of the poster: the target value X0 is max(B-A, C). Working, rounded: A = -0.1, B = -5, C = 5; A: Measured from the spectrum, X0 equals 5.2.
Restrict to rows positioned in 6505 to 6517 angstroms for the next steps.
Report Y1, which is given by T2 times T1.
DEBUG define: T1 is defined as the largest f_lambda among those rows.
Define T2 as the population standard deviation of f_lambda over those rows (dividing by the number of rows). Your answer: 265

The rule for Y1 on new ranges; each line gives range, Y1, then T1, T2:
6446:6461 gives 62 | 91.1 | 0.7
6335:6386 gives 216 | 101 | 2.1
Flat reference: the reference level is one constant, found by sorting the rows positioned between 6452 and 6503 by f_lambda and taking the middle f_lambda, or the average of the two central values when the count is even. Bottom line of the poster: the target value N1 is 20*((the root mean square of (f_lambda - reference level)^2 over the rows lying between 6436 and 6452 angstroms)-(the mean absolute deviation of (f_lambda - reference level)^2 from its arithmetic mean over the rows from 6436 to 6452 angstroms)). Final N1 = 90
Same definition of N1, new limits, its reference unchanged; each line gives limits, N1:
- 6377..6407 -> 80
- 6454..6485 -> 179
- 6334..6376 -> 568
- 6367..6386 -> 217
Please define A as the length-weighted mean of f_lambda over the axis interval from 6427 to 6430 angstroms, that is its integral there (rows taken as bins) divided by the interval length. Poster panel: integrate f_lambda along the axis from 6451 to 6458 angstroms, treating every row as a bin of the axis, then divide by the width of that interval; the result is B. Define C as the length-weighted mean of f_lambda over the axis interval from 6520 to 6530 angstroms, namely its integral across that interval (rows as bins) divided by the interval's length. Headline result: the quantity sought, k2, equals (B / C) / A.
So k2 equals 0.0107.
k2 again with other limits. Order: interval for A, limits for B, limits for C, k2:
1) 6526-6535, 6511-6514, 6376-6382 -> 0.0110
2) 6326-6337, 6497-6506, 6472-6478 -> 0.0093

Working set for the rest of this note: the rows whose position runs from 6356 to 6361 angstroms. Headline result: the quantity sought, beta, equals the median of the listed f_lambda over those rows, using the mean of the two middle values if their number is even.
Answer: 97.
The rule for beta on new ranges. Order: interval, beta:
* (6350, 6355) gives 100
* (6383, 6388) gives 92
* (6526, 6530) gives 90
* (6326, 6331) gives 98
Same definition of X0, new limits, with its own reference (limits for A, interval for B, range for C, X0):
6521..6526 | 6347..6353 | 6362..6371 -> 2.2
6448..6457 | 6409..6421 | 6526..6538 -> 3.3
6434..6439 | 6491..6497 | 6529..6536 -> -4.8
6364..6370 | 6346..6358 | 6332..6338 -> 5.3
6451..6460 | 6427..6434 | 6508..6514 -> 1.1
